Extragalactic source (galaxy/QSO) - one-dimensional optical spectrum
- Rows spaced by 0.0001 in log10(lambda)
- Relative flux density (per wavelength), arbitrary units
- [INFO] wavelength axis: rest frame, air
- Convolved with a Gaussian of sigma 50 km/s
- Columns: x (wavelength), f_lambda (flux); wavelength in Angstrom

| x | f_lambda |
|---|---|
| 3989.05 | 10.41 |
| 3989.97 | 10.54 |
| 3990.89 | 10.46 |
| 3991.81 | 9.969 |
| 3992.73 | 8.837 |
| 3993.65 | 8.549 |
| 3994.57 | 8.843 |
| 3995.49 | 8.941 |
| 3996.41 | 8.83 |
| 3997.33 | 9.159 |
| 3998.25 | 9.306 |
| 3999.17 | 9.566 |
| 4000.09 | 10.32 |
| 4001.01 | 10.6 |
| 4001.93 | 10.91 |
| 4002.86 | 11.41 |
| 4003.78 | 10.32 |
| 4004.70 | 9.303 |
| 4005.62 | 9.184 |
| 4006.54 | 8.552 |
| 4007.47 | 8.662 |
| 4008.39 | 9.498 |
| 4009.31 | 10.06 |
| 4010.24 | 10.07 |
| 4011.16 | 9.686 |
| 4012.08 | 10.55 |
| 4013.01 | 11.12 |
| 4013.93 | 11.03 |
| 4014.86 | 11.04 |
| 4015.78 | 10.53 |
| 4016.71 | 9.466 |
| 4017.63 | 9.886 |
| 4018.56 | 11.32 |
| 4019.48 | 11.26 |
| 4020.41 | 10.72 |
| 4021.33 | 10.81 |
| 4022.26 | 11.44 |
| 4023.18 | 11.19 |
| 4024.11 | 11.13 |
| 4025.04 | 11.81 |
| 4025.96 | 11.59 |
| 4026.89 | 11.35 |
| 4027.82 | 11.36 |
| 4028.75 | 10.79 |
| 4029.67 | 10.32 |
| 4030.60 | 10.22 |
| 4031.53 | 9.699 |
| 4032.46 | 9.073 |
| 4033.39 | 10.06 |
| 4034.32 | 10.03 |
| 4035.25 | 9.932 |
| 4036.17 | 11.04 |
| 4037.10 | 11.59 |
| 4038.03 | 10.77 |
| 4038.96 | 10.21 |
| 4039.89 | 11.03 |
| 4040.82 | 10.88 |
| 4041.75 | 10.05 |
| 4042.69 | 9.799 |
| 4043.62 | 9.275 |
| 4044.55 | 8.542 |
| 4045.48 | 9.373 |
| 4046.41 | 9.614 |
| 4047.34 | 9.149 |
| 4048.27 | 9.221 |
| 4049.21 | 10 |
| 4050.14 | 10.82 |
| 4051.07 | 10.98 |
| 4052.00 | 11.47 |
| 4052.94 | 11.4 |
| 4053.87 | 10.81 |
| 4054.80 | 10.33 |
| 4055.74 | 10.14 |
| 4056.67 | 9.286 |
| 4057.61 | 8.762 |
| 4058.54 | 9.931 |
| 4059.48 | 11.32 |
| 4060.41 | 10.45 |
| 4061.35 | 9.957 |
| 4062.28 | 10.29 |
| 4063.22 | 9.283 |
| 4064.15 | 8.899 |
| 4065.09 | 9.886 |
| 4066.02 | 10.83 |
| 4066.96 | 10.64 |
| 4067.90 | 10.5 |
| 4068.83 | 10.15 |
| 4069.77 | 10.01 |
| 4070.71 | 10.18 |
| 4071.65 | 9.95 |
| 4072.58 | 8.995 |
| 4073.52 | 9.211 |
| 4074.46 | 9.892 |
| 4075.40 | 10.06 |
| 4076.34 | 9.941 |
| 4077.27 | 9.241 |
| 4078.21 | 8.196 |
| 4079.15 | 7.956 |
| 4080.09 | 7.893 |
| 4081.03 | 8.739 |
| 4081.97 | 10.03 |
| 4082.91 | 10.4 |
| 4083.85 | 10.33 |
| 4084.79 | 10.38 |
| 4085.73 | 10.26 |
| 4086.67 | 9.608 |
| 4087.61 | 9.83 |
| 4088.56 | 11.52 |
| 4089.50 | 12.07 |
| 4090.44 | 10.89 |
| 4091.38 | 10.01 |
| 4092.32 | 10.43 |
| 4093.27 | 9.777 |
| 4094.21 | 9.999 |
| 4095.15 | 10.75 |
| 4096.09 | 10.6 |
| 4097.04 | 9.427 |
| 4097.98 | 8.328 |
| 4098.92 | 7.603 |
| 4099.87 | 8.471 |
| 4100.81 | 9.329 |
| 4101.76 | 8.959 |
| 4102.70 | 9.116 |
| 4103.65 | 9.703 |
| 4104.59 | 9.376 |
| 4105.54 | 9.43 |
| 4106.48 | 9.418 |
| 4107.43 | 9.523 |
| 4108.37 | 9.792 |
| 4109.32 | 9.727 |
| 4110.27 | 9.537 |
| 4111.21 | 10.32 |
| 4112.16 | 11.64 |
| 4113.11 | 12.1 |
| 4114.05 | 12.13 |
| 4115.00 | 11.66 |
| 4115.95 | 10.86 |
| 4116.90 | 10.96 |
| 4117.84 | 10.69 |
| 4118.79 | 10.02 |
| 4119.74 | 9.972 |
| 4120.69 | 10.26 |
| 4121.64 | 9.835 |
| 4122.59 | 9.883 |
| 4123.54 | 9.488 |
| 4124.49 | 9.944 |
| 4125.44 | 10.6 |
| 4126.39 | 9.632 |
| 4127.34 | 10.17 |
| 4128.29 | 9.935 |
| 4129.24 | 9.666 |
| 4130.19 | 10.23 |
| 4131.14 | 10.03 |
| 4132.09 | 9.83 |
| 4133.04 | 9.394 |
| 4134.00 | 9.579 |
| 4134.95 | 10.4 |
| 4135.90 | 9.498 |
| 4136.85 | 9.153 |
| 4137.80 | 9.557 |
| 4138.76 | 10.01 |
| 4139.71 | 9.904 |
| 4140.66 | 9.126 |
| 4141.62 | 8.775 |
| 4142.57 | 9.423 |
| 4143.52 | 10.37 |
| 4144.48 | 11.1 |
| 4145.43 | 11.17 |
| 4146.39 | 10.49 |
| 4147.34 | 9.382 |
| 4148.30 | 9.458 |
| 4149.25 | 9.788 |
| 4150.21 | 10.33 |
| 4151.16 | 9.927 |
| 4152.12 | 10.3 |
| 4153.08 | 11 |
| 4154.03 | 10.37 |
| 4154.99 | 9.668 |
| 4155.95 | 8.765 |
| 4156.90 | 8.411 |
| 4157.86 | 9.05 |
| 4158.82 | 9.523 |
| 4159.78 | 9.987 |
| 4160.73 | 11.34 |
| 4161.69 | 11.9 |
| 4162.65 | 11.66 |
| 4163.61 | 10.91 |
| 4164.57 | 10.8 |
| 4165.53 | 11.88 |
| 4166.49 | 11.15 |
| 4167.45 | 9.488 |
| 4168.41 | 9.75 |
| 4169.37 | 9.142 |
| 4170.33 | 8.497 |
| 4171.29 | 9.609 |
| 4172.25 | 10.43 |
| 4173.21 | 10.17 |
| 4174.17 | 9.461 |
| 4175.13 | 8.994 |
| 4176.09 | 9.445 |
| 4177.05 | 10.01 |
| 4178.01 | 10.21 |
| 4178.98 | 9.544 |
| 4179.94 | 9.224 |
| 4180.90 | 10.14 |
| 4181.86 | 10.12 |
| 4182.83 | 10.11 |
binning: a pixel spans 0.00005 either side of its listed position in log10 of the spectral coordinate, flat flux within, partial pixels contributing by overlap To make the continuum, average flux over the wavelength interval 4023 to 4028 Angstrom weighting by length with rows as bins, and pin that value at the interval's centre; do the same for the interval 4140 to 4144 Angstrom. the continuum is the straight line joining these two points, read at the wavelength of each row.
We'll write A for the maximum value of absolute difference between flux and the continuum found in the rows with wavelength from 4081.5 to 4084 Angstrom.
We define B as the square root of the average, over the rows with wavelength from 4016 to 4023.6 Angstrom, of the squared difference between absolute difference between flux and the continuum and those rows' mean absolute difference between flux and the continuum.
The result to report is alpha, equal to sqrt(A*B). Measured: 0.5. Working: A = 0.4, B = 0.70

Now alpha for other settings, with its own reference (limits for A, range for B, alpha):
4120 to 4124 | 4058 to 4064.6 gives 0.5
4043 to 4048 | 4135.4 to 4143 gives 0.8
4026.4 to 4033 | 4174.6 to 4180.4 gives 1.0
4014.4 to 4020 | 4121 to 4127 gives 0.8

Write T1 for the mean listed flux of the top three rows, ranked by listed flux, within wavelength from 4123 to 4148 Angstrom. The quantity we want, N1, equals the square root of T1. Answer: 3.31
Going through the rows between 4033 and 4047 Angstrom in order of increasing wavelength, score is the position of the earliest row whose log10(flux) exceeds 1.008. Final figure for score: 4036.17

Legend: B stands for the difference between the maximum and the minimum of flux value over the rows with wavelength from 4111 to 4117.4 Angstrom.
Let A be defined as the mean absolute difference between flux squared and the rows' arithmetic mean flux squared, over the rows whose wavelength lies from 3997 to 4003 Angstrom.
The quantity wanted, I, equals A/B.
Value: 8.0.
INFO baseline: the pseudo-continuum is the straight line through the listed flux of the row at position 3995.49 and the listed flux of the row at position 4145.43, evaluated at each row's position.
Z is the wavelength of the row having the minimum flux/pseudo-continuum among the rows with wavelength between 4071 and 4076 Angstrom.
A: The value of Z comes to 4072.58 Angstrom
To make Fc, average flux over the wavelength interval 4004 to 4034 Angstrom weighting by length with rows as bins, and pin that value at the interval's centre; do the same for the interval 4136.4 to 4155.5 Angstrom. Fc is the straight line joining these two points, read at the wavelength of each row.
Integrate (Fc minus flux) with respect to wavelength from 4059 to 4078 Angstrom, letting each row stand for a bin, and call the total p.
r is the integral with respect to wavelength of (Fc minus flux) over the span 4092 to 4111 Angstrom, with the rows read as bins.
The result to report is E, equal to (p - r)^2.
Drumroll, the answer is 51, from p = 5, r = 12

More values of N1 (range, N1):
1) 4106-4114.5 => 3.46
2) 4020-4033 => 3.41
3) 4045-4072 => 3.38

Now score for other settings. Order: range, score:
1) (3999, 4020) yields 4000.09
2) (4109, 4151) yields 4111.21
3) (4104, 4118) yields 4111.21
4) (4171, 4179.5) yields 4172.25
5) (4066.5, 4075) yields 4066.96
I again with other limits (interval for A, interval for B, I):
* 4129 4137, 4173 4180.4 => 5.3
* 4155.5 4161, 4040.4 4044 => 9.5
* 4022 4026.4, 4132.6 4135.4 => 4.9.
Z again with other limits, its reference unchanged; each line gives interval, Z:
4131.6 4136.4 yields 4133.04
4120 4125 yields 4123.54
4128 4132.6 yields 4129.24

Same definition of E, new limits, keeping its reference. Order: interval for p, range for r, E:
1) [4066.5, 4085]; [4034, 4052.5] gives 71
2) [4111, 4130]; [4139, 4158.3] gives 108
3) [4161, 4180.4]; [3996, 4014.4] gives 215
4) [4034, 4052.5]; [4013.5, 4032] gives 117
